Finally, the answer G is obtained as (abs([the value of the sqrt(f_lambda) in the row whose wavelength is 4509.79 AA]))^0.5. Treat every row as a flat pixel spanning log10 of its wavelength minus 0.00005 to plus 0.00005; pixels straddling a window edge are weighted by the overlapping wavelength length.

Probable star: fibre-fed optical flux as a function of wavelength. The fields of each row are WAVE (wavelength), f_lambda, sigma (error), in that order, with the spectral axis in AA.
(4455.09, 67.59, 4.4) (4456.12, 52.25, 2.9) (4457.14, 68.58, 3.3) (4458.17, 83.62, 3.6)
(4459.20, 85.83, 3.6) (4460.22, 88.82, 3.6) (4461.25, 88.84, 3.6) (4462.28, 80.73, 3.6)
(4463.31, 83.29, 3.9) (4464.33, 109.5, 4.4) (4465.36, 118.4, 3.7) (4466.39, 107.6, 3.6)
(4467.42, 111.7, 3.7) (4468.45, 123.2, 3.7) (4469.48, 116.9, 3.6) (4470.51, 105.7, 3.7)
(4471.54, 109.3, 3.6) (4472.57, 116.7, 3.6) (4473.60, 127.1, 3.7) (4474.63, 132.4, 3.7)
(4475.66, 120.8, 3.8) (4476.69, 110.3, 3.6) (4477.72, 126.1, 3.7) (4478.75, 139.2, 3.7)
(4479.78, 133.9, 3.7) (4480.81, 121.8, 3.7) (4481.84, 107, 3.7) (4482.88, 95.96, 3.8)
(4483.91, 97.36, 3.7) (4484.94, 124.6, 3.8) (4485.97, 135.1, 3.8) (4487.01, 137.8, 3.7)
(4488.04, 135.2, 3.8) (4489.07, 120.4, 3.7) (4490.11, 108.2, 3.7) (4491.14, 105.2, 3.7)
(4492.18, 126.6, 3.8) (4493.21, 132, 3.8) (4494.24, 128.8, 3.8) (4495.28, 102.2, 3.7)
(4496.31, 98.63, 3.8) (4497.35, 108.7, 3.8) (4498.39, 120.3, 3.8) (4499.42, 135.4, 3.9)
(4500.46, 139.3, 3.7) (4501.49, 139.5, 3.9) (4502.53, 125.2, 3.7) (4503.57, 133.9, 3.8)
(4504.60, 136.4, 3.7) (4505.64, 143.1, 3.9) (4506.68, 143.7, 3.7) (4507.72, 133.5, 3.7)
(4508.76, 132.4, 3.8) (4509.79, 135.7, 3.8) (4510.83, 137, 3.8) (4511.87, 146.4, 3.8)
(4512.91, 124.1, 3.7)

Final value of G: 3.41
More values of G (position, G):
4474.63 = 3.39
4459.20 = 3.04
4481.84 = 3.22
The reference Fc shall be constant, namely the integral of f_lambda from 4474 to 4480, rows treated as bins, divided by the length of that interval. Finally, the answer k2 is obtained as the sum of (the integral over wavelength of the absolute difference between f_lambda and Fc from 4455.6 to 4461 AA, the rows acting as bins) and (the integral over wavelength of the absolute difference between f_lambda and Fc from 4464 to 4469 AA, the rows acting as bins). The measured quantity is 335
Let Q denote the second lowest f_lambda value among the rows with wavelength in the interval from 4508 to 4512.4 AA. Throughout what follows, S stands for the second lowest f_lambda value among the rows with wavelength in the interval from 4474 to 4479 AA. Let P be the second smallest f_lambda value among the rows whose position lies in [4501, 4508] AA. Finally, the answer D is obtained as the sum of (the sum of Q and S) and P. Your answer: 390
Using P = 133.5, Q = 135.7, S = 120.8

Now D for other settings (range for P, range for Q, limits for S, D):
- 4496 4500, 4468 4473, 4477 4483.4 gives 325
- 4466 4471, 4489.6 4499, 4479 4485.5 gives 307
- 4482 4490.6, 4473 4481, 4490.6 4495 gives 345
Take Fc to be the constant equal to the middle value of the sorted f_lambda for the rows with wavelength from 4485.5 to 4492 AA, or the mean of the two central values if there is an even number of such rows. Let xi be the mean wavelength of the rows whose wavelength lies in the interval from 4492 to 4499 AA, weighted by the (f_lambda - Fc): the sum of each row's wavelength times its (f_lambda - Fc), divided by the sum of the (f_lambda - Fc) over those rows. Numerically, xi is 4496.6 AA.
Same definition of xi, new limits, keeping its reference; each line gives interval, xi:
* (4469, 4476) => 4471.3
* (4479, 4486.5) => 4482.9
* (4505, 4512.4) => 4508.7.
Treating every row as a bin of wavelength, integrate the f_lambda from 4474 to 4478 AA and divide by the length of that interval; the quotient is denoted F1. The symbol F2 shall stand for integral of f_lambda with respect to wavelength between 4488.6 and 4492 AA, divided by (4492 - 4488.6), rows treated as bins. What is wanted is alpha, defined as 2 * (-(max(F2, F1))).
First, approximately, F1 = 122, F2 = 112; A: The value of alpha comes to -245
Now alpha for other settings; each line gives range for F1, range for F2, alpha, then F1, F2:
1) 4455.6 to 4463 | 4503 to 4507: -278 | 78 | 139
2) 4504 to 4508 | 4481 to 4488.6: -279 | 139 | 119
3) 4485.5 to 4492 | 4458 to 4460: -247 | 124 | 86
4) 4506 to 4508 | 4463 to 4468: -278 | 139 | 107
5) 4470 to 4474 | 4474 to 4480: -254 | 114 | 127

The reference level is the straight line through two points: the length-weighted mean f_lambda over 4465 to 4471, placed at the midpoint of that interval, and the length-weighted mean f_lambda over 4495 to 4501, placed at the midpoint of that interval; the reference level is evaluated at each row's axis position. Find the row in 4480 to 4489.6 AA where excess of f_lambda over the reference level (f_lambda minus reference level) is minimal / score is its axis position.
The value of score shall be 4482.88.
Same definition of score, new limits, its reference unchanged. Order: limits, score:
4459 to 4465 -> 4462.28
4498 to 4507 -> 4498.39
